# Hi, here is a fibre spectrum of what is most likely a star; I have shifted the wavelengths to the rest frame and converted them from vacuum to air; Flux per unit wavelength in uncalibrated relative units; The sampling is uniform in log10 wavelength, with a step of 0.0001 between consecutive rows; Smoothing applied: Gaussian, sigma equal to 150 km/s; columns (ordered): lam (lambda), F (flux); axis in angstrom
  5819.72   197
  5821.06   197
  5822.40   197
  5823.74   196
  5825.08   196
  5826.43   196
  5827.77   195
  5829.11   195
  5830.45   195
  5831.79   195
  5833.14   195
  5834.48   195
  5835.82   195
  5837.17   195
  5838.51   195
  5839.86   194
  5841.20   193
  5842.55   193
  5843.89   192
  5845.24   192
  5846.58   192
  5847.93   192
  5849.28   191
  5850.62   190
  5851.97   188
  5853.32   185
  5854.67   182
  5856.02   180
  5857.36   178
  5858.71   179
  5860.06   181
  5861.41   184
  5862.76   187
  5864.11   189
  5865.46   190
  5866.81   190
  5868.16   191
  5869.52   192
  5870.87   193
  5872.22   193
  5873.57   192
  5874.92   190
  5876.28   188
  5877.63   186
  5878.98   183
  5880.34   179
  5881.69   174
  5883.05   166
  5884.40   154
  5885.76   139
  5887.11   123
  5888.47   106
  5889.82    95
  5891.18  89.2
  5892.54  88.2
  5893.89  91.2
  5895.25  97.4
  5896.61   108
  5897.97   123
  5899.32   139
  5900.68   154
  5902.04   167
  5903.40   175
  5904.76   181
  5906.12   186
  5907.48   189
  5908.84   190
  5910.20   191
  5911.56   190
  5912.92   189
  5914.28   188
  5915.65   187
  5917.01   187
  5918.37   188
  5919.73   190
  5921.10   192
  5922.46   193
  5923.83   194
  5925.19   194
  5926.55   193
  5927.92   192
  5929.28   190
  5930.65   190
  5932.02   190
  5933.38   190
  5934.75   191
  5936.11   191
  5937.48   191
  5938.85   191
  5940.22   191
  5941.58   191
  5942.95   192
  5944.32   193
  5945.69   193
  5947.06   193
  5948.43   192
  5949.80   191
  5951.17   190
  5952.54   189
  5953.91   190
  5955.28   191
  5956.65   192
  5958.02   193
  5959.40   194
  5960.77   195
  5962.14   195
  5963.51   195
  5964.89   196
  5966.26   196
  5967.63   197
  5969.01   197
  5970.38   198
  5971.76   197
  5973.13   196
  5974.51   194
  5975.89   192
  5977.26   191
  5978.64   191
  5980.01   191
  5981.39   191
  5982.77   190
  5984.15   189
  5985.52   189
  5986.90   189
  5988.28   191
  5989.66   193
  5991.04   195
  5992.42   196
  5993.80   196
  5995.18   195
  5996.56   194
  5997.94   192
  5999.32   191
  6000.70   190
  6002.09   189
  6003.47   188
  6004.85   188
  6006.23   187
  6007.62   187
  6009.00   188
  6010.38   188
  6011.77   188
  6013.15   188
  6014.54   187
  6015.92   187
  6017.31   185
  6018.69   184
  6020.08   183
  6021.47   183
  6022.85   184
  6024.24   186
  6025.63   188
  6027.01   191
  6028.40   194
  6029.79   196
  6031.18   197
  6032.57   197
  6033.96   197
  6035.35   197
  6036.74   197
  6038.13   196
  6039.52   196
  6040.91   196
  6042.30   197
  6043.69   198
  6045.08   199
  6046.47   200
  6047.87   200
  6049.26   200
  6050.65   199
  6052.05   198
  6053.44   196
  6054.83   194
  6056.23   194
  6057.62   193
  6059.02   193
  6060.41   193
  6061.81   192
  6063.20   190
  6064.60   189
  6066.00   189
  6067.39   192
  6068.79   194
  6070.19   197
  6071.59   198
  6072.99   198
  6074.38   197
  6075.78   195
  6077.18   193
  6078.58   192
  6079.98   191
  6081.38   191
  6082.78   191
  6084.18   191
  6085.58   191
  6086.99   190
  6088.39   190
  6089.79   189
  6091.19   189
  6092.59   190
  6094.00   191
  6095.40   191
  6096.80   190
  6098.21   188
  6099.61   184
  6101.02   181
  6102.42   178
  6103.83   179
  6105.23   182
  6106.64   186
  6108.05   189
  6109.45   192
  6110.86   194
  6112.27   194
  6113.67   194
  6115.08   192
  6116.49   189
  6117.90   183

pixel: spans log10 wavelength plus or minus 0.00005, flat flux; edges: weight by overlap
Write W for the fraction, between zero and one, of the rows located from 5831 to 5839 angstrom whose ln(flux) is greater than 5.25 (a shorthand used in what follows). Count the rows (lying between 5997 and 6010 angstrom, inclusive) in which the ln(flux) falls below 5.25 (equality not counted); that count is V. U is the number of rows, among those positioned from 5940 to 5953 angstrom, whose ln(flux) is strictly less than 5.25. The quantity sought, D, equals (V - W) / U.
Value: 3.0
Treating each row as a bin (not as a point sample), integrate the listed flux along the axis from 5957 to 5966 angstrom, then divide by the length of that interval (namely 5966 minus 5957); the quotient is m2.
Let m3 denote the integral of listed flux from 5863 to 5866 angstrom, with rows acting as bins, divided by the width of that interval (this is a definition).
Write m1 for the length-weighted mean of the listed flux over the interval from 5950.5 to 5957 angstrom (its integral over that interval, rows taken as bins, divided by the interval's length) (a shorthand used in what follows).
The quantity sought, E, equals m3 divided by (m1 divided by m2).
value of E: 193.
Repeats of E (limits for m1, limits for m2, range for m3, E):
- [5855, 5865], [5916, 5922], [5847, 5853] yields 197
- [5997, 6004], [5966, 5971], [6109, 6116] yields 200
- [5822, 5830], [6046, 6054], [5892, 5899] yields 105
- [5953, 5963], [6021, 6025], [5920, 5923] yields 184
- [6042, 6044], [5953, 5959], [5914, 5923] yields 183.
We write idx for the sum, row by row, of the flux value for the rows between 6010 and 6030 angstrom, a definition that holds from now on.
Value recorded 2812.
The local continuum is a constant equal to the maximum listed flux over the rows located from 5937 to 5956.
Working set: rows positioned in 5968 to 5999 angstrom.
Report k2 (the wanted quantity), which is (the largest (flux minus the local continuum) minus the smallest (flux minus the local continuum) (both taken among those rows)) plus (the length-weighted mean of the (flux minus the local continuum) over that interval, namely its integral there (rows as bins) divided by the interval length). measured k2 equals 9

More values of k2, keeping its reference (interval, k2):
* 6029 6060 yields 11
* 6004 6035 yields 10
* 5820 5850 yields 7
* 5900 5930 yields 33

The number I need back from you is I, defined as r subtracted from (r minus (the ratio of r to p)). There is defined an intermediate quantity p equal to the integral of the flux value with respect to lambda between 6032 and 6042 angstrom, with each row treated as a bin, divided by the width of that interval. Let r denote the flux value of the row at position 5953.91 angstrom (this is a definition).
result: -0.97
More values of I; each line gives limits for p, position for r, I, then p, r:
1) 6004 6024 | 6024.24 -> -1.00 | 186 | 186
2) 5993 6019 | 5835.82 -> -1.03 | 189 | 195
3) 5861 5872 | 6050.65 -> -1.05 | 190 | 199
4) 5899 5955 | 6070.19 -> -1.05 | 188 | 197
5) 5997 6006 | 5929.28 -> -1.00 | 190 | 190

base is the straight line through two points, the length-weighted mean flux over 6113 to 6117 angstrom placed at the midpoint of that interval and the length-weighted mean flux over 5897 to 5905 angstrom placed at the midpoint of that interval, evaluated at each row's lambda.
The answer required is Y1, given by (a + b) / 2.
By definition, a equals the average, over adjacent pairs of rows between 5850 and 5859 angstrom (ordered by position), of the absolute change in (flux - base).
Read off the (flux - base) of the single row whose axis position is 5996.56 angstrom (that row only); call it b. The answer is 13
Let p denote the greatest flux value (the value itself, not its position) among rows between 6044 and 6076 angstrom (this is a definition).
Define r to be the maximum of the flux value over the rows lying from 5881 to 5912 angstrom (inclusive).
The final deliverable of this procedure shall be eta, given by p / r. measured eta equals 1.05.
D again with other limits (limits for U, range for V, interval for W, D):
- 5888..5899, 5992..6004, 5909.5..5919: 0.4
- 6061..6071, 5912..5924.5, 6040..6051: 1.7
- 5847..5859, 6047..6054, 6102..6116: -0.1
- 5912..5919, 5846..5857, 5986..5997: 0.8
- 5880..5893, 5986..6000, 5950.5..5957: 0.1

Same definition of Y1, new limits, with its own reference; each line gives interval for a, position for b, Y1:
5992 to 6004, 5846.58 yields 25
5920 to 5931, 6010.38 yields 8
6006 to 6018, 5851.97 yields 22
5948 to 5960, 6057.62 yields 6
